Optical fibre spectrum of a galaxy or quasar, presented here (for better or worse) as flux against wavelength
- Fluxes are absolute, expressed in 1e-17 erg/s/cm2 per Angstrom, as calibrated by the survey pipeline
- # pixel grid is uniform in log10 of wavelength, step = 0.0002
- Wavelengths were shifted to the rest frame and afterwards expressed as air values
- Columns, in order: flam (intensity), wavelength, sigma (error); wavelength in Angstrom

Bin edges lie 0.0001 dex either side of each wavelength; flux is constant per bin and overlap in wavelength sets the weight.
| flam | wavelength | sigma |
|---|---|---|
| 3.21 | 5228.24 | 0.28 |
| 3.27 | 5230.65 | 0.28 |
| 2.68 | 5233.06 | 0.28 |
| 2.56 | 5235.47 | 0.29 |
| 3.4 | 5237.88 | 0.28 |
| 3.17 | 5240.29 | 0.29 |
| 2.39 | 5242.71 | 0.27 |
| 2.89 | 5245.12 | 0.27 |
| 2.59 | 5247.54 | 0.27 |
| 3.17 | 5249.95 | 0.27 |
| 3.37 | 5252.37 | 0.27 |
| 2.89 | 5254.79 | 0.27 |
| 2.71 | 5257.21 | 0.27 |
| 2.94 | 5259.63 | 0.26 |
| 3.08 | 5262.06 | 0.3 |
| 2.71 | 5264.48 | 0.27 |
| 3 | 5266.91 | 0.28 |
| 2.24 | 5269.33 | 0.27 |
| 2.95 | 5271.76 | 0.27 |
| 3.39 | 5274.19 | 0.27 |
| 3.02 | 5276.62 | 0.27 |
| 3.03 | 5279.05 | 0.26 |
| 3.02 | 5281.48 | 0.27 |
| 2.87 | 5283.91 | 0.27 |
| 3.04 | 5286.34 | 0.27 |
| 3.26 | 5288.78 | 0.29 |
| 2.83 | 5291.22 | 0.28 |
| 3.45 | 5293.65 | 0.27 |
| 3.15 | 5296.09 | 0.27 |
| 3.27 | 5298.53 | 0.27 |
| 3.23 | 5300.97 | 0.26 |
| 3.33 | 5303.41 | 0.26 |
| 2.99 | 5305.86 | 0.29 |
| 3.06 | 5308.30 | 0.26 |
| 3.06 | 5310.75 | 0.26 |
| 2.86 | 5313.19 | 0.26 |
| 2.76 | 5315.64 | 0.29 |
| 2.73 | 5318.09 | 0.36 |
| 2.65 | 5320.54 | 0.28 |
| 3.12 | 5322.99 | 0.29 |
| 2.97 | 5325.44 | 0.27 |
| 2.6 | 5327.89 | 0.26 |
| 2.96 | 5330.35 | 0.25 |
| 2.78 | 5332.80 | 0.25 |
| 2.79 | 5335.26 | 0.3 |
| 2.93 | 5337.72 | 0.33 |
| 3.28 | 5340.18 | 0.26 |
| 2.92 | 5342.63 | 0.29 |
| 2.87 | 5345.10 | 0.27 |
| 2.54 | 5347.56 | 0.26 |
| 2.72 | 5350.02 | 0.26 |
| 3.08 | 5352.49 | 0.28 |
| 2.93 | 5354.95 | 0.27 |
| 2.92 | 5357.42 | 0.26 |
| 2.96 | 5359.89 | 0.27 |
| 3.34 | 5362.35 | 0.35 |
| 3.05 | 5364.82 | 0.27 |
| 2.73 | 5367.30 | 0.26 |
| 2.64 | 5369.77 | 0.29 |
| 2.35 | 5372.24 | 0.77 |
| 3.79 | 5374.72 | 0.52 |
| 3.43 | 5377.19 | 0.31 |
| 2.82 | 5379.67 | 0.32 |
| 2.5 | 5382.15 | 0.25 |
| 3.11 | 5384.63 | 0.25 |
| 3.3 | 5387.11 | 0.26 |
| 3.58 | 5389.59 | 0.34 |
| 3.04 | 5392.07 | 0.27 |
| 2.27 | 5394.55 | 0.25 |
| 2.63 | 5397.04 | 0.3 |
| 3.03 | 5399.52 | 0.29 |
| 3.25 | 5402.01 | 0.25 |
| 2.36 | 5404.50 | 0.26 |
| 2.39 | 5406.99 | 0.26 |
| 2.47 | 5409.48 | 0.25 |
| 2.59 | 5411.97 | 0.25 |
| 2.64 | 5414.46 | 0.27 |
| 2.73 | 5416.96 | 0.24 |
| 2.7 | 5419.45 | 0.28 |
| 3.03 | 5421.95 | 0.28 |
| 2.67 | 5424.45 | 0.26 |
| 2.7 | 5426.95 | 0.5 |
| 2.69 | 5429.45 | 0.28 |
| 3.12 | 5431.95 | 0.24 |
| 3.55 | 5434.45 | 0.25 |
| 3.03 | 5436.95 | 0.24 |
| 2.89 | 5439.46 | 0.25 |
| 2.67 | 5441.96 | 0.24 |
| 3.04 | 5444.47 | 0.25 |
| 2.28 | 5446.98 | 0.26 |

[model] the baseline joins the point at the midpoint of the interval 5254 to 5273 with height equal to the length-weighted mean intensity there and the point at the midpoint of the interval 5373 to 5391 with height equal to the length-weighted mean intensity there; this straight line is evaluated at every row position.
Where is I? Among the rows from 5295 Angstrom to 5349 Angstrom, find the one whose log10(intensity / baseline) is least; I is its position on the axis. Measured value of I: 5347.56 Angstrom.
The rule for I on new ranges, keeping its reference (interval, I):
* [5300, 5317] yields 5315.64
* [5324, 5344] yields 5327.89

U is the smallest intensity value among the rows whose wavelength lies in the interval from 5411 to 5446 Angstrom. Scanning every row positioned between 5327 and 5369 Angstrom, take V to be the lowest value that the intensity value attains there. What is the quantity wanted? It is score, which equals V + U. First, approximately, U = 2.59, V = 2.54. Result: 5.1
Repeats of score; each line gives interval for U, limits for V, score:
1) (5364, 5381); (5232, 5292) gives 4.6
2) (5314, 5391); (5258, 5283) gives 4.6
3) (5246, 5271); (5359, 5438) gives 4.5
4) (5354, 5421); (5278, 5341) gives 4.9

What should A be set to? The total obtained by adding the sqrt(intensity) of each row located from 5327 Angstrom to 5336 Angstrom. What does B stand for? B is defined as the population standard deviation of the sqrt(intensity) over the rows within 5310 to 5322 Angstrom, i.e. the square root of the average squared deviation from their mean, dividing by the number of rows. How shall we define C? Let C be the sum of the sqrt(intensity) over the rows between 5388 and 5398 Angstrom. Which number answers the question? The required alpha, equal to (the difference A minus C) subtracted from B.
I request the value 0.1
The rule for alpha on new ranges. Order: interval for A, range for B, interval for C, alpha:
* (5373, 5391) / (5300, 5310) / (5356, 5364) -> -7.2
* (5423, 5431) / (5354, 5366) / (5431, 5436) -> -1.2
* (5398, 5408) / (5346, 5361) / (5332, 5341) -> 0.3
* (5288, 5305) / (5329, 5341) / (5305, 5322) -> -0.6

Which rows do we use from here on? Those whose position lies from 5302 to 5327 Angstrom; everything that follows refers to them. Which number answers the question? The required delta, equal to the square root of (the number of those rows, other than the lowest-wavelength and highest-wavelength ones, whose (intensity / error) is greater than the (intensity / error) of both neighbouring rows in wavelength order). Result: 0.00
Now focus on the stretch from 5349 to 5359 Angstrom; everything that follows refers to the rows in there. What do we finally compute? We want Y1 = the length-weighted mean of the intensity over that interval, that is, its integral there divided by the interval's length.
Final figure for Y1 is 2.92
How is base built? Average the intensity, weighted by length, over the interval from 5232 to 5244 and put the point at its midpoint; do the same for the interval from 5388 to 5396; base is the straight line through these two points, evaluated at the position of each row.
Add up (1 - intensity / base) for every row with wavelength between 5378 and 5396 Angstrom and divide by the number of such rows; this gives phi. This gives 0.007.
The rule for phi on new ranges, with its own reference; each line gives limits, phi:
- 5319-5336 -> 0.027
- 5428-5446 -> 0.003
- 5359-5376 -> -0.010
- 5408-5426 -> 0.101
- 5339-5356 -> 0.009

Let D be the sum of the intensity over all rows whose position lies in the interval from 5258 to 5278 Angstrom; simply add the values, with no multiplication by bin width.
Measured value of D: 23.3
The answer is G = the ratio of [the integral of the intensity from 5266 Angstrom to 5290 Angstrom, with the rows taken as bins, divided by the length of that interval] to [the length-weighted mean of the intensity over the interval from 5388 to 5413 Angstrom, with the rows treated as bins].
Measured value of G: 1.08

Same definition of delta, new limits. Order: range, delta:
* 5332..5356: 1.73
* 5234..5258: 1.73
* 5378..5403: 1.41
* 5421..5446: 1.00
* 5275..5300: 1.73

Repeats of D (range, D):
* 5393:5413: 21.0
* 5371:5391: 24.9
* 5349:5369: 23.7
